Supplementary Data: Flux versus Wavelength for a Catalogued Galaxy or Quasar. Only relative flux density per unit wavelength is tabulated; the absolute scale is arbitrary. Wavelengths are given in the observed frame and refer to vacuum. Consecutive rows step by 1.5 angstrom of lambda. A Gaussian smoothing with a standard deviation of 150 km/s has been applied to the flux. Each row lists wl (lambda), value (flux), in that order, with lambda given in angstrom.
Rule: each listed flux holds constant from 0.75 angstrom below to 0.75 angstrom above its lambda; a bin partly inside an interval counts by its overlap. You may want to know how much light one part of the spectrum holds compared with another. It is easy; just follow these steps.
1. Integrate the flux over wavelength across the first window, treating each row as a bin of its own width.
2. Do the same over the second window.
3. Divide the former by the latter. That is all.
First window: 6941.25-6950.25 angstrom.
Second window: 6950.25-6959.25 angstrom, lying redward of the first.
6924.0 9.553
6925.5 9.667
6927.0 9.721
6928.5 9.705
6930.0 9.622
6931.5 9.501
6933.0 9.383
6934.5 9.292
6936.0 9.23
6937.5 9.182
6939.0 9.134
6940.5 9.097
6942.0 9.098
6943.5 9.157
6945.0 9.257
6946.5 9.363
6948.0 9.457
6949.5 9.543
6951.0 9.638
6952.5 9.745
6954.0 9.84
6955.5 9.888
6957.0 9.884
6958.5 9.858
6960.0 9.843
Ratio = 0.95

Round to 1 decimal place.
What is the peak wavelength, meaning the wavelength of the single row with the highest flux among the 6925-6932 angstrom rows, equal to 6927.0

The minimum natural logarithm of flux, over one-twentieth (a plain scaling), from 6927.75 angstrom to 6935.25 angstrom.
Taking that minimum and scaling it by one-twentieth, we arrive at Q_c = 0.111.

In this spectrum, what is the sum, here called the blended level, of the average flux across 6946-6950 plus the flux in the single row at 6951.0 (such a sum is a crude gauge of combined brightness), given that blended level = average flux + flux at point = 19.1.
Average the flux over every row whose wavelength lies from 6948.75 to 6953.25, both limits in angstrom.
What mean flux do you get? 9.64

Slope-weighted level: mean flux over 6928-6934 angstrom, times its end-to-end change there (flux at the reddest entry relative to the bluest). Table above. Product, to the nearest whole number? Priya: -3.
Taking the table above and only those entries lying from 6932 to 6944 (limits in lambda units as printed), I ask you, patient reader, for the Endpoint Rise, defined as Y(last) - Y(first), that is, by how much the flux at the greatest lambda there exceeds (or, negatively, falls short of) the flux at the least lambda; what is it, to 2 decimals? -0.23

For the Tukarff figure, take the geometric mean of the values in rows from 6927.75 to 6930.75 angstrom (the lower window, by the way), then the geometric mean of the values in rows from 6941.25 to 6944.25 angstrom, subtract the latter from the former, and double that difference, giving 1.1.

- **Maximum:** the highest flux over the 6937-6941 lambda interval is 9.182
